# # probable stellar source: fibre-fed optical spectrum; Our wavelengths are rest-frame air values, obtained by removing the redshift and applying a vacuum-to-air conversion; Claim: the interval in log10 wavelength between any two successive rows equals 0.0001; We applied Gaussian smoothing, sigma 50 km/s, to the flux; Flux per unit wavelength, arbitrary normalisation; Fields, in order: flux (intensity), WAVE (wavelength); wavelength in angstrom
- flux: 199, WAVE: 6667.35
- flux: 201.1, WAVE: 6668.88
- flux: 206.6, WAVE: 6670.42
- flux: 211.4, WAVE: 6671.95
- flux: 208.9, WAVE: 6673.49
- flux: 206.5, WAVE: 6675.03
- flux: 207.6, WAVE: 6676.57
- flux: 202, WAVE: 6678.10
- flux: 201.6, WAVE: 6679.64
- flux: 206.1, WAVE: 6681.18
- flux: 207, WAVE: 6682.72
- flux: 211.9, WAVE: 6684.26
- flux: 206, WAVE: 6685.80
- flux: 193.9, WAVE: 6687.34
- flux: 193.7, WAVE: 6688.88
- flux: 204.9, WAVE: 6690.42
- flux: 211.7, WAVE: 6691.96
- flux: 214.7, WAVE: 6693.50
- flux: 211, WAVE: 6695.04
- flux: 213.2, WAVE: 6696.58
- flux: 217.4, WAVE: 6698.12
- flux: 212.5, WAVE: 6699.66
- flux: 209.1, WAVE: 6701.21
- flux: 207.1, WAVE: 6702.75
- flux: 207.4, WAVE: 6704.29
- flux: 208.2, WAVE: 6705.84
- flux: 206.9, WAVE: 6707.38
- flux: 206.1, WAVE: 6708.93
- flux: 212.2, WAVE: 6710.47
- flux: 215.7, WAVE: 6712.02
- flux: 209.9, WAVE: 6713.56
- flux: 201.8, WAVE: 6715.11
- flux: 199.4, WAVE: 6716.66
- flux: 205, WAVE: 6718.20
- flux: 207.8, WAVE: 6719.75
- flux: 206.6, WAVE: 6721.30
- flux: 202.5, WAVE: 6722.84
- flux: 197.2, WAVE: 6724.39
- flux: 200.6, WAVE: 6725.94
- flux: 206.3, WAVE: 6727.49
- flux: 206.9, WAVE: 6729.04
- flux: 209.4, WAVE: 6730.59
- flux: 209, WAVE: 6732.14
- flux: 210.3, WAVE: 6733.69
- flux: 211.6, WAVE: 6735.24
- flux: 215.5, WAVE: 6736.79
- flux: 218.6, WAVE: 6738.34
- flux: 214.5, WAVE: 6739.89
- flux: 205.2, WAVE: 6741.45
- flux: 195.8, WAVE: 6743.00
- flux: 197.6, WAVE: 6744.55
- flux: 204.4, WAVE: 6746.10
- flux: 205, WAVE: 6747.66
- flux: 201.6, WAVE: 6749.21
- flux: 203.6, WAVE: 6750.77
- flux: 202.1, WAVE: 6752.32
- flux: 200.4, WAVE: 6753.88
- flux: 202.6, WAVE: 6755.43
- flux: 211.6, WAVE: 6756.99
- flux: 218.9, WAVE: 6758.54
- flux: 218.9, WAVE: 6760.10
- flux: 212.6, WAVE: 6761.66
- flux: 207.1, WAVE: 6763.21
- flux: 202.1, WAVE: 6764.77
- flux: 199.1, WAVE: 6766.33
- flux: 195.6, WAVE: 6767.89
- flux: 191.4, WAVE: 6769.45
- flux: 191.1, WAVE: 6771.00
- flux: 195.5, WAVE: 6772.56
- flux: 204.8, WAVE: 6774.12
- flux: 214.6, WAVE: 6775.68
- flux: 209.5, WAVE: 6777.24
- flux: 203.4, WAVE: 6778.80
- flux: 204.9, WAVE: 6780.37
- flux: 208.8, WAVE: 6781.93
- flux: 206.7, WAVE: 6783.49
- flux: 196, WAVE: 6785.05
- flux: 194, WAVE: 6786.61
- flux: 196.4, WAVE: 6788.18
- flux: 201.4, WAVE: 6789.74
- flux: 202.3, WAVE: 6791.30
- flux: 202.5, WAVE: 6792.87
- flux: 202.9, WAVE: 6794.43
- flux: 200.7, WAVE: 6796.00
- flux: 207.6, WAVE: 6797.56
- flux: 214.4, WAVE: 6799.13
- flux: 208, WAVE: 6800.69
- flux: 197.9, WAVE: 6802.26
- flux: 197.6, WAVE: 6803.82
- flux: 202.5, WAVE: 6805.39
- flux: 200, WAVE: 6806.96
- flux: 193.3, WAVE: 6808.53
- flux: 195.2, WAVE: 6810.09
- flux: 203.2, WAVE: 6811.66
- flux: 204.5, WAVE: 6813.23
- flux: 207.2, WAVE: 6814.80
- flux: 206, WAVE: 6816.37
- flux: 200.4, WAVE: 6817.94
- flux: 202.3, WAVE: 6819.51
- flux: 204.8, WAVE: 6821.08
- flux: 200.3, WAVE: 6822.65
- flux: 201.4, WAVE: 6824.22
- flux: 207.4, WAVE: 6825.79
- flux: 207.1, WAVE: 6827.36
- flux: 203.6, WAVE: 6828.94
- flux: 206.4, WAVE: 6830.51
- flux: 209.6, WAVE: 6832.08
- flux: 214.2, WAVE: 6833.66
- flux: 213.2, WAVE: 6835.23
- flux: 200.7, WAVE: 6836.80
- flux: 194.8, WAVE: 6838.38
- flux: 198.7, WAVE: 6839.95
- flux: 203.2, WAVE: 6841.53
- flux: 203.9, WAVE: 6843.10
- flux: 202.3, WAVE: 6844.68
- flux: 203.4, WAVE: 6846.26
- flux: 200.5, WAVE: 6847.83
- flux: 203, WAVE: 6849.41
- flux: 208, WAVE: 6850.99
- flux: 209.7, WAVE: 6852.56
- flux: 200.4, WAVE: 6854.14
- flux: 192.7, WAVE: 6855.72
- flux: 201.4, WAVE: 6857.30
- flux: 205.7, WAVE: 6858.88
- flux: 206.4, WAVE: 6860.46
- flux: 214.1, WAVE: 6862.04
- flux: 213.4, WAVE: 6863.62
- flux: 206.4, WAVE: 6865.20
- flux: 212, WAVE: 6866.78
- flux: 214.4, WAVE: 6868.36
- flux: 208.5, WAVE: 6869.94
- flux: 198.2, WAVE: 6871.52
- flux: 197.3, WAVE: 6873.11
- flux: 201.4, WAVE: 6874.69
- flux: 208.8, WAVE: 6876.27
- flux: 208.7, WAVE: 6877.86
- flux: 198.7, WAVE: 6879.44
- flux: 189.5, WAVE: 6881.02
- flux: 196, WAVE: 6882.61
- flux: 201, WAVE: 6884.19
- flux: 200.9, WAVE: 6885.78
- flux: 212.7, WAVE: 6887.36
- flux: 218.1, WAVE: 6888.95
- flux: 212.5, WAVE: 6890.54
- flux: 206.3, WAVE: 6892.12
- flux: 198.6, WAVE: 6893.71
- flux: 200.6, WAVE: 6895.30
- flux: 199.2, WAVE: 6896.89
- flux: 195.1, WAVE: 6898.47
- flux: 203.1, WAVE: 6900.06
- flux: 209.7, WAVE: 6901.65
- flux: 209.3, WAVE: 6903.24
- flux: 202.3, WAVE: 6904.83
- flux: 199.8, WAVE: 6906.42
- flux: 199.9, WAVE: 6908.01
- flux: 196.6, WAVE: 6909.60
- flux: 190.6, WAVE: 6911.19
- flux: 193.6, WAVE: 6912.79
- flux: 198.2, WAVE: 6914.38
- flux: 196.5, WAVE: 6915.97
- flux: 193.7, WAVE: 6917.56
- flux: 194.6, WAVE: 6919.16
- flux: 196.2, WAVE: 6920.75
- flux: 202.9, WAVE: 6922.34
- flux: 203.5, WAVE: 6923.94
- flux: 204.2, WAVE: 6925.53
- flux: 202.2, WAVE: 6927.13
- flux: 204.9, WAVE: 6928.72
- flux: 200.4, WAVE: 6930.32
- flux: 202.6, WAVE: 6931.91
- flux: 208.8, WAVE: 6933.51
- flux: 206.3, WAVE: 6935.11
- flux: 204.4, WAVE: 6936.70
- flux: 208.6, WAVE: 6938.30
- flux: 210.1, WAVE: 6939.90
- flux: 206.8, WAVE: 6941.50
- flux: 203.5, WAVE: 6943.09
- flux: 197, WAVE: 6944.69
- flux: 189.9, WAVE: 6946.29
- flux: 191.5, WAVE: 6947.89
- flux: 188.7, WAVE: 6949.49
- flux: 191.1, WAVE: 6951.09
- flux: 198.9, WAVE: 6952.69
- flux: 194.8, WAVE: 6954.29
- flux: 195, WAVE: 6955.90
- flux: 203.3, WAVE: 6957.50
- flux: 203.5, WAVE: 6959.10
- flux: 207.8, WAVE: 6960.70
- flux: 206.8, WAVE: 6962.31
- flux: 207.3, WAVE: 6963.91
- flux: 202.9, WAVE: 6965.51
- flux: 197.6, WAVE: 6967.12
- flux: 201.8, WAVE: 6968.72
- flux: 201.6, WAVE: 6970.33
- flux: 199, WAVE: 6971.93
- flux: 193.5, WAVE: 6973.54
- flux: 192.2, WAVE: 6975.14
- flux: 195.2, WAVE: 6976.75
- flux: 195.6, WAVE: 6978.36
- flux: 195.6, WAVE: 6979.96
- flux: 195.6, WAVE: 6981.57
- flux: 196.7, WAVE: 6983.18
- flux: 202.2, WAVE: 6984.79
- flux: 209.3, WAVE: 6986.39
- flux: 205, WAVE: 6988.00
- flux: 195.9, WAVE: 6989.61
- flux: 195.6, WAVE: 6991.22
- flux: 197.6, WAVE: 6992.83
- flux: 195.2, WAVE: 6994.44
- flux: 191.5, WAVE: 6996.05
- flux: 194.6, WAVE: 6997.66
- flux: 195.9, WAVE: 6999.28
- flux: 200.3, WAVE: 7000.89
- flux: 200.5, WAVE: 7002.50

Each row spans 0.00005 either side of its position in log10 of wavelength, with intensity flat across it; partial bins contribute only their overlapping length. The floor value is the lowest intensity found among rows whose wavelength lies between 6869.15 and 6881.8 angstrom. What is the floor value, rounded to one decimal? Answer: 189.5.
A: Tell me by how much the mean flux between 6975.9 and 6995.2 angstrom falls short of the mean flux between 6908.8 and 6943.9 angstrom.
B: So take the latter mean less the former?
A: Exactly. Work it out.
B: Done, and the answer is 3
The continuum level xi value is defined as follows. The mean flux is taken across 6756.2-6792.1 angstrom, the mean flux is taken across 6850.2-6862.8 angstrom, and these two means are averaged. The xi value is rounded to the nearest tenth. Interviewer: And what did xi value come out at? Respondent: 204.3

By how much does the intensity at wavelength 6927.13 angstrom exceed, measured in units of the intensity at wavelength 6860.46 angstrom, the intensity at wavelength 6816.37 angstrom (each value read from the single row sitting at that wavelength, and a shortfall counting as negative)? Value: -0.02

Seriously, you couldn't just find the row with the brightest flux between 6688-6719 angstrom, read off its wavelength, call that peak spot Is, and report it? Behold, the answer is 6698.12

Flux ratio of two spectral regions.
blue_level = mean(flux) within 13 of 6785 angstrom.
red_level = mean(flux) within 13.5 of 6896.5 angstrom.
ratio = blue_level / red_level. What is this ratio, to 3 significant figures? 0.996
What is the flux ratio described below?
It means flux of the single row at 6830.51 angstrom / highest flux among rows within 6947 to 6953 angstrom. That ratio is 1.04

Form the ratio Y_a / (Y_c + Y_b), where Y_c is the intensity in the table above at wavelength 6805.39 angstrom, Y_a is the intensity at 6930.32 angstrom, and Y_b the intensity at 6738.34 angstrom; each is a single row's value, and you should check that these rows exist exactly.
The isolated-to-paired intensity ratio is 0.476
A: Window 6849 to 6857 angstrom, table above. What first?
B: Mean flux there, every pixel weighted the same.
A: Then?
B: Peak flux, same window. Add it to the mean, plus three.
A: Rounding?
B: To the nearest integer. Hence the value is 415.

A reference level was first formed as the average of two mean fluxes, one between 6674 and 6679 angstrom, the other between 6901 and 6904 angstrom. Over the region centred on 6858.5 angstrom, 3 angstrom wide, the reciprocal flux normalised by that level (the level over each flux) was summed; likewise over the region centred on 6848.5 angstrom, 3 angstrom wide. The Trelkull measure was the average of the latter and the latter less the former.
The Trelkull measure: 1.04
